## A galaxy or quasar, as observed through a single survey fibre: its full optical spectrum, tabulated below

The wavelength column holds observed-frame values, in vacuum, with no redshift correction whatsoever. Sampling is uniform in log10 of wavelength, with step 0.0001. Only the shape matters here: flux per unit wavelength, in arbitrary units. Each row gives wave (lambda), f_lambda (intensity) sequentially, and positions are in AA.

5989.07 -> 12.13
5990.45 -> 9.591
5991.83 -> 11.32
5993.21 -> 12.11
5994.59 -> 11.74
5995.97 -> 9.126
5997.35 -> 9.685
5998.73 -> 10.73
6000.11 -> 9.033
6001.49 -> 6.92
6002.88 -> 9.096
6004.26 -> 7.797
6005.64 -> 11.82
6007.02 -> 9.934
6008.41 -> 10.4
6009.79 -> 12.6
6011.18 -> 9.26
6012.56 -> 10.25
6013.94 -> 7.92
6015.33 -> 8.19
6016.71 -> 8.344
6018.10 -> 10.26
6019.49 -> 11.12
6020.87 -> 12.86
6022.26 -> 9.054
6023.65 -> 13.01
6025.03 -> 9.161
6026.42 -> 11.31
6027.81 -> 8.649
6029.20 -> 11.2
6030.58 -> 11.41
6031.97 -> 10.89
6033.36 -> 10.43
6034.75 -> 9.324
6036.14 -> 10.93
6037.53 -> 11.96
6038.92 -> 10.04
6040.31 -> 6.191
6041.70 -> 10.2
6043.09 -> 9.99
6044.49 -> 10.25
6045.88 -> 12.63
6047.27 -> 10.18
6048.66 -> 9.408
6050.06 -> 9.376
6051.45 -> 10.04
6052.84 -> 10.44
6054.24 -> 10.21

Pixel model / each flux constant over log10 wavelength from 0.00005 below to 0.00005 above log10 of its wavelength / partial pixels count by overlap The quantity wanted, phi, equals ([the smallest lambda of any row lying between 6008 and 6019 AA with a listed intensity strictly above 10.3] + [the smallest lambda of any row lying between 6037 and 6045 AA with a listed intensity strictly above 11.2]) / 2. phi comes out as 6023.0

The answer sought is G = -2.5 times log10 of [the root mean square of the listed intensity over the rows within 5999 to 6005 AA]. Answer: -2.29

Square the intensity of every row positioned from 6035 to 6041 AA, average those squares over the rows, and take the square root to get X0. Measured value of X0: 10.02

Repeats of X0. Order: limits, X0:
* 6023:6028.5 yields 10.68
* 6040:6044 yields 8.98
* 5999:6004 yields 8.41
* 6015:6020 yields 9.56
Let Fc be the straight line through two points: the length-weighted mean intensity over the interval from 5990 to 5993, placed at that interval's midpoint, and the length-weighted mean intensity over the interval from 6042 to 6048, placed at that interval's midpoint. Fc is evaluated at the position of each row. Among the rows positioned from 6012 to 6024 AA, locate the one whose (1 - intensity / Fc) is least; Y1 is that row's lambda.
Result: 6023.65 AA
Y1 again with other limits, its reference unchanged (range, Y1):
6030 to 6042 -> 6037.53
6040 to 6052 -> 6045.88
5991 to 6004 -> 5993.21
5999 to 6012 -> 6009.79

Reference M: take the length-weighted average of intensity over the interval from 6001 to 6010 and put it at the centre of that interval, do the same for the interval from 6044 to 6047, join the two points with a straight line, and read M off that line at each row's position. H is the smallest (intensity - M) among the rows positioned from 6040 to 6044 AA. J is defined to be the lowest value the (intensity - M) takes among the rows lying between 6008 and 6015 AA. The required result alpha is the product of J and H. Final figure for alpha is 11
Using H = -5.0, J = -2.14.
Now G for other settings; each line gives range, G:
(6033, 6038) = -2.57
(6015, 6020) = -2.45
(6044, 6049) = -2.57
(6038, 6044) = -2.42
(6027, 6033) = -2.56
